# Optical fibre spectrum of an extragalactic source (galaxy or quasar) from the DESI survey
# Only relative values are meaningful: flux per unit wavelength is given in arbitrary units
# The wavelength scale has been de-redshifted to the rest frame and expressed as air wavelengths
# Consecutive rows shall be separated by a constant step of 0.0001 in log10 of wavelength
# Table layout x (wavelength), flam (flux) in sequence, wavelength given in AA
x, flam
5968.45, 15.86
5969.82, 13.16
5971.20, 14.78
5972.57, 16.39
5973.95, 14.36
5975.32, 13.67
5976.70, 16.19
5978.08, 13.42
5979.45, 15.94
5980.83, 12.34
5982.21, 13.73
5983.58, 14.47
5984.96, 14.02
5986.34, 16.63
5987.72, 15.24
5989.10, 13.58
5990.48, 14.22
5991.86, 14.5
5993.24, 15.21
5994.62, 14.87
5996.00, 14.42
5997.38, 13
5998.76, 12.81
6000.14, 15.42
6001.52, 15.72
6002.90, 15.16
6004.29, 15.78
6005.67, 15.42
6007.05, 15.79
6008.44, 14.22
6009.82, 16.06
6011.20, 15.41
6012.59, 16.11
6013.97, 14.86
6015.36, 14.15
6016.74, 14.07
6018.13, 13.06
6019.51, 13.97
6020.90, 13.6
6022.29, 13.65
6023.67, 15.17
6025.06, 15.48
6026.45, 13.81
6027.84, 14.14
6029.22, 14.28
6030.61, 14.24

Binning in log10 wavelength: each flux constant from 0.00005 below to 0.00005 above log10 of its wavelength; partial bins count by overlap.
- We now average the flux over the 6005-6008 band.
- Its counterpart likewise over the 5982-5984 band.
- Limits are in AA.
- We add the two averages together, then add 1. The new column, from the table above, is 30.7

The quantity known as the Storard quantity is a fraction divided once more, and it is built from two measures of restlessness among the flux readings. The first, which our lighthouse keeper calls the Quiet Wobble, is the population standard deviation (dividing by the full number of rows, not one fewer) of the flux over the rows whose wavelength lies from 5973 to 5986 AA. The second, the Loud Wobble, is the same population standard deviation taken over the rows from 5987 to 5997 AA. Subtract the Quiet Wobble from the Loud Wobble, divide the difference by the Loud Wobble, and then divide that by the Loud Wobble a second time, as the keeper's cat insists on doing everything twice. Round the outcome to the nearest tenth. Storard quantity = -2.0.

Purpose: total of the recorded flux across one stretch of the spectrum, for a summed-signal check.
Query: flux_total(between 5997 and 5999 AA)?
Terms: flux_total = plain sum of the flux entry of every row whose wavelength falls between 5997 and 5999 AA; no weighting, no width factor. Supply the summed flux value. 25.8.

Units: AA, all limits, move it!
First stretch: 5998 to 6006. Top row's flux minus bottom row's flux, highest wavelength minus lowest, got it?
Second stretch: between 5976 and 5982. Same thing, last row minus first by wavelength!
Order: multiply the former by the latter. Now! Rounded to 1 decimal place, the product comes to -10.0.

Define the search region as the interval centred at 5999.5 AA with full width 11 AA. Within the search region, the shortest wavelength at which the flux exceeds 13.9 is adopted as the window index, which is 5994.62 AA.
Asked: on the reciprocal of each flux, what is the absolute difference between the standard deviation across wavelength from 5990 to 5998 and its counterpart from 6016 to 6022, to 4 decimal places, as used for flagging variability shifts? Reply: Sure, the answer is 0.0014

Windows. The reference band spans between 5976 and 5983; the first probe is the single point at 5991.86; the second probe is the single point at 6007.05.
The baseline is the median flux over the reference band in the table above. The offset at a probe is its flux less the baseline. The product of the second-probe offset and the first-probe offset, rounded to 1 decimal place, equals 1.6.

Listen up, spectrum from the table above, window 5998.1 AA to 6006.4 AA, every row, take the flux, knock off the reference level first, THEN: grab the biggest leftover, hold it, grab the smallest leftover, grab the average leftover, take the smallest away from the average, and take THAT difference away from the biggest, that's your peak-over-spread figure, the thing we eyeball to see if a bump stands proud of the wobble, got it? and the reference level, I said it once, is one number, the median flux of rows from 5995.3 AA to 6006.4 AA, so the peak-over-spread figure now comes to -1.8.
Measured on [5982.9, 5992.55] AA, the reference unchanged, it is 0.3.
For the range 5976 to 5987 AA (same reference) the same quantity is -0.9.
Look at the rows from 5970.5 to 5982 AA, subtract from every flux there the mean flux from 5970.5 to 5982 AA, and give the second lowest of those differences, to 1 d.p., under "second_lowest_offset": -1.2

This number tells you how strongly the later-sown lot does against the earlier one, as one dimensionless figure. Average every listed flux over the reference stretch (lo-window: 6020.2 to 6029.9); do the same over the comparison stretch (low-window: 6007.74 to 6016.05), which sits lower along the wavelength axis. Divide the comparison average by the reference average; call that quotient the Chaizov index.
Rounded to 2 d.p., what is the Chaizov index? 1.06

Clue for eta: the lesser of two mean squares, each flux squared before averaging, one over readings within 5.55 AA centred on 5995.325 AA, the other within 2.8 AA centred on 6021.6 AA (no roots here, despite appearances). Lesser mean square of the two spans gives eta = 186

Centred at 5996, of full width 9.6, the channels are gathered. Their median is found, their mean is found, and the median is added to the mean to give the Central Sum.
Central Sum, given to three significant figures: 28.8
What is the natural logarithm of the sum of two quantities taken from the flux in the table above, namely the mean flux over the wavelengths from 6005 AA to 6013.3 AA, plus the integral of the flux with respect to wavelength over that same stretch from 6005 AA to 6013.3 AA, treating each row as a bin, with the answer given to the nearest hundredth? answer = 4.97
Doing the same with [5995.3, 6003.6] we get 4.90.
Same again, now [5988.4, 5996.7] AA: 4.90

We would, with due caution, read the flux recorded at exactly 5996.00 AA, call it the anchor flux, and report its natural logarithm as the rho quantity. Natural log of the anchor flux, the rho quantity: 2.669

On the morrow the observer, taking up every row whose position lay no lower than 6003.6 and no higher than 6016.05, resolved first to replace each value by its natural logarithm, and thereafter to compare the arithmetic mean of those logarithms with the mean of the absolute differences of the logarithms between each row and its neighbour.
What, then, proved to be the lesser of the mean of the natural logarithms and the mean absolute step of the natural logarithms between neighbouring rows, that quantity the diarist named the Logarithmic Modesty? 0.061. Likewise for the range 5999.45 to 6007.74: 0.028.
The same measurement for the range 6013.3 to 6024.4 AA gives 0.048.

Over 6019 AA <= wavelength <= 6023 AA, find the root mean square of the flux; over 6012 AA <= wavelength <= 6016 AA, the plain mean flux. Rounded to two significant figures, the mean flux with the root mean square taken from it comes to 1.3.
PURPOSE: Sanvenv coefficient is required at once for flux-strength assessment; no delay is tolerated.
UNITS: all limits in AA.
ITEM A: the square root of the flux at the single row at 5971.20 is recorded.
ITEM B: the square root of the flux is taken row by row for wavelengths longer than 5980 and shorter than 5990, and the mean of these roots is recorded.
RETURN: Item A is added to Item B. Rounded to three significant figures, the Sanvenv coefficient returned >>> 7.62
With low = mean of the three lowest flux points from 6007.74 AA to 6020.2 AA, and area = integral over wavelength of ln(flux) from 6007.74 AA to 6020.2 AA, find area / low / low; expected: 0.178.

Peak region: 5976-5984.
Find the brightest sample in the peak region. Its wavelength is 5976.70 AA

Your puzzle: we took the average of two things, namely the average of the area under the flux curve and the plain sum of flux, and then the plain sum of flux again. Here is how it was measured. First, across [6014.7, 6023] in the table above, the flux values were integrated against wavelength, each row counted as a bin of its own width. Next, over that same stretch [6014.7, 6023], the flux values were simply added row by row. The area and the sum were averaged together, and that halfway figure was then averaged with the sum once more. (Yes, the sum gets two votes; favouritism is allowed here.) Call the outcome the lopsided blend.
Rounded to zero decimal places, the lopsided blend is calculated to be 90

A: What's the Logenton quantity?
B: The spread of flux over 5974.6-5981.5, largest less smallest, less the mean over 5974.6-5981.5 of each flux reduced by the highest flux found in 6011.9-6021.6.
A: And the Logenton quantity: 5.6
